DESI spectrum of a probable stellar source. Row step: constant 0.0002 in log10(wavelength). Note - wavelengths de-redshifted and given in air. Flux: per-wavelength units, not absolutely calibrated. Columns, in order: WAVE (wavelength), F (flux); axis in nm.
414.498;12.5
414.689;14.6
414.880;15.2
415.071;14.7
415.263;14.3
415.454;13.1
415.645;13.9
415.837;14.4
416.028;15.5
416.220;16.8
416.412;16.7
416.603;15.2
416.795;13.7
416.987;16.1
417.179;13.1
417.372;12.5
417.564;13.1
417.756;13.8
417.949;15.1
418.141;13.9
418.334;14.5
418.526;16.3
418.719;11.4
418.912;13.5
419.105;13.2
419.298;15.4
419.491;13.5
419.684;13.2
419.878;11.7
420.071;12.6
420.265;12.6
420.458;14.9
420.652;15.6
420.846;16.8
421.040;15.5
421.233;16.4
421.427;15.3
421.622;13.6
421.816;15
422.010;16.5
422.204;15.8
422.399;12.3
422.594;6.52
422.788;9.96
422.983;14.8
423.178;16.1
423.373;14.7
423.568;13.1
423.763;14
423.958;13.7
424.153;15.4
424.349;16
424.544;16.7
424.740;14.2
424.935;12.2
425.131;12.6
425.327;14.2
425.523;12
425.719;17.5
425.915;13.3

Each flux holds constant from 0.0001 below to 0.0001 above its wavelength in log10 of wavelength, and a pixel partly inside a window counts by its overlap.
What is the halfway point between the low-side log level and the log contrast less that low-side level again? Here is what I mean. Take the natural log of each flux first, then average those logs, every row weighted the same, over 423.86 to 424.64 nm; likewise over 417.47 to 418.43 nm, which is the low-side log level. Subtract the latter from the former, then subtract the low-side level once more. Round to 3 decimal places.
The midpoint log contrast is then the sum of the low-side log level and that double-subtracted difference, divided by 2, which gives 0.046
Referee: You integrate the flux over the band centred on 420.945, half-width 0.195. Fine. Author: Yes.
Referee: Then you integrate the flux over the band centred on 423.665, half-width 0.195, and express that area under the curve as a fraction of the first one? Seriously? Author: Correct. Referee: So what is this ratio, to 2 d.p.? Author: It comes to 0.84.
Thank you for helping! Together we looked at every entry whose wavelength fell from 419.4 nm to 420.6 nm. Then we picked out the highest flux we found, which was 14.9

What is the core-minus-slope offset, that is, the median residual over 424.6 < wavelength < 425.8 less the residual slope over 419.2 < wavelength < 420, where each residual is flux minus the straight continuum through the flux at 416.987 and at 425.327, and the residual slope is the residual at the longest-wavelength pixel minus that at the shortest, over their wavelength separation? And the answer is 5.3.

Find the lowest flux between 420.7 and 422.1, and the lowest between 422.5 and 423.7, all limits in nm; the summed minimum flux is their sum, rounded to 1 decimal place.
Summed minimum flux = 20.1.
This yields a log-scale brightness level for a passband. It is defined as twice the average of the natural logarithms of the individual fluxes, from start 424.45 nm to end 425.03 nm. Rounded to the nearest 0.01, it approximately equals 5.31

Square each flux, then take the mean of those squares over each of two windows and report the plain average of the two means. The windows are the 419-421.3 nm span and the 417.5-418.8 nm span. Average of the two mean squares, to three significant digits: 203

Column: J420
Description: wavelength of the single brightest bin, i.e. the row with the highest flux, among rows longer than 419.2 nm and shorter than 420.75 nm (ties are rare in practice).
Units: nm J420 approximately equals 420.652 nm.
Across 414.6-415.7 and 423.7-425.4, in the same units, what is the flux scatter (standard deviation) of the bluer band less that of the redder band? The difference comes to -1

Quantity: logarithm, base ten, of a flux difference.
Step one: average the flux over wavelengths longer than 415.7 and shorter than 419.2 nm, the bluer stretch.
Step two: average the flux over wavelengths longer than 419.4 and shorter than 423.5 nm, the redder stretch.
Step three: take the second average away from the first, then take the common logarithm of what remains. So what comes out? -0.39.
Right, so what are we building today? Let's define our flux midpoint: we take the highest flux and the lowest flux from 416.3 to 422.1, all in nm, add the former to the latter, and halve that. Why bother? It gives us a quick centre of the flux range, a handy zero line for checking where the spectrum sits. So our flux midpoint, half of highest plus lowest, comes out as 14.1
